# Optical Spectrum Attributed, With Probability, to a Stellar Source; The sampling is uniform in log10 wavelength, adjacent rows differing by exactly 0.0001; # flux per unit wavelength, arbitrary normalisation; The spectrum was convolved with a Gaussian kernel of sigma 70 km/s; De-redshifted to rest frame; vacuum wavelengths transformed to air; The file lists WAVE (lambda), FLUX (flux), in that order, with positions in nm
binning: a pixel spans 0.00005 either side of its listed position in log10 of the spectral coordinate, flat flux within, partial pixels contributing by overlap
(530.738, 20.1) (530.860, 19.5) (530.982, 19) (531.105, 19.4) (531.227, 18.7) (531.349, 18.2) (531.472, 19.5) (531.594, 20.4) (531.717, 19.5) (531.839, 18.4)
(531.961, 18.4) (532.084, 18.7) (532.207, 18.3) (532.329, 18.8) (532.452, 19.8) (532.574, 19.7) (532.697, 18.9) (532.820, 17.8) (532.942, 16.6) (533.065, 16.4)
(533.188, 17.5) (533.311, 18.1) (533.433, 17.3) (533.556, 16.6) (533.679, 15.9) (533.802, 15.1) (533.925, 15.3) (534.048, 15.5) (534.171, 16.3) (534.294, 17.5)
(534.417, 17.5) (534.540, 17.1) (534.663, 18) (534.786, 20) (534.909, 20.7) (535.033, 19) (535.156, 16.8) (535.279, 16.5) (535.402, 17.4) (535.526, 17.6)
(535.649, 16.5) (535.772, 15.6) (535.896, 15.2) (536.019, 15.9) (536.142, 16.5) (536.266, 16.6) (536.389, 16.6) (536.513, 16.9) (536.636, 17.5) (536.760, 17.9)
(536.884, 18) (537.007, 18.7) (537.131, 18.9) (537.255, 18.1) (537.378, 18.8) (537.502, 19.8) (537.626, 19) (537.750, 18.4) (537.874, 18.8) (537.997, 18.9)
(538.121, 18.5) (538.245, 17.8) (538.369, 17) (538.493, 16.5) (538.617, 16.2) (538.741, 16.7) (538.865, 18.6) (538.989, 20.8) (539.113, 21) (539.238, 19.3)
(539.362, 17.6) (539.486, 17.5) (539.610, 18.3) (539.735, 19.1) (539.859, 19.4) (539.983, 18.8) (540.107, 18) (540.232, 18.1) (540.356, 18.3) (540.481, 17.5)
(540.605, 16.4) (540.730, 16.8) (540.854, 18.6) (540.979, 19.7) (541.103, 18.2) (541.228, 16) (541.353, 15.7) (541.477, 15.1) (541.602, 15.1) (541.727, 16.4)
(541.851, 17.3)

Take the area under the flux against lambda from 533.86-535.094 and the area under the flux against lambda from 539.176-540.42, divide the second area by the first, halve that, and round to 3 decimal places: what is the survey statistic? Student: 0.526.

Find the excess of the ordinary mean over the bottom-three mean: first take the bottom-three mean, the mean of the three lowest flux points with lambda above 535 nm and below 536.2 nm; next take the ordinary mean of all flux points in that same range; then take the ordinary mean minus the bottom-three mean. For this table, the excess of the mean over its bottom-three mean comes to 1.1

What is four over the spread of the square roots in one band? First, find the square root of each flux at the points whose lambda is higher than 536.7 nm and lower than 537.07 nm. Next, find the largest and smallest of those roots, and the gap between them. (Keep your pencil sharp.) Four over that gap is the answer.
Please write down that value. 43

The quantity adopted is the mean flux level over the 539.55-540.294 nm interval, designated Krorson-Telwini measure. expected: 18.6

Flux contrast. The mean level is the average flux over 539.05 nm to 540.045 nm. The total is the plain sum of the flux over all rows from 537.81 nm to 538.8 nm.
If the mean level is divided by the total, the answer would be 0.134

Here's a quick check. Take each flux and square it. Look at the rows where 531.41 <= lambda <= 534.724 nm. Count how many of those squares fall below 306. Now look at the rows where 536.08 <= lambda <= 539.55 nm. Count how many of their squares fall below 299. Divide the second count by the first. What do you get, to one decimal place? 0.8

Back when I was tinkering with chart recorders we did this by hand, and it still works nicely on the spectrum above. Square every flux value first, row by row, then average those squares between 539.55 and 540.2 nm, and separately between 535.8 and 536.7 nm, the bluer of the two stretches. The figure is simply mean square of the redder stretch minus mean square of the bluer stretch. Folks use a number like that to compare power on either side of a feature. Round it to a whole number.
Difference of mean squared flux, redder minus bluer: 79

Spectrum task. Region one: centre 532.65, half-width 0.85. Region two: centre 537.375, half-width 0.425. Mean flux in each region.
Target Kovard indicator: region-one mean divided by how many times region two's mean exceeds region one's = 17.59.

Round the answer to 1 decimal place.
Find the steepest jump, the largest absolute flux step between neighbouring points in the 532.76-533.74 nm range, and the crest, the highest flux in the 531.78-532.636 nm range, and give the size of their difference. 18.6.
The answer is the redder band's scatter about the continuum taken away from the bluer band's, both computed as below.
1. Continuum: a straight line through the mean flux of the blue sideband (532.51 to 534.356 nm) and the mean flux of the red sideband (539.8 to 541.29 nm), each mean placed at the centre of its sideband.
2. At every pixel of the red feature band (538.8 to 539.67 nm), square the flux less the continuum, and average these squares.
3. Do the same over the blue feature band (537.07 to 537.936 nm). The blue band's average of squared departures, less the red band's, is -1.4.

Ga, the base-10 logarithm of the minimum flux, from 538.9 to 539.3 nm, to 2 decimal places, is 1.29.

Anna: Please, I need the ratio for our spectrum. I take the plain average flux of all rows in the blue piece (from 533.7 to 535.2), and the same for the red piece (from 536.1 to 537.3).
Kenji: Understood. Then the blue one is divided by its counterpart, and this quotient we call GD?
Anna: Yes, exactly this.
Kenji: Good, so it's 0.99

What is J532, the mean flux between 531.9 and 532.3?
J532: 18.5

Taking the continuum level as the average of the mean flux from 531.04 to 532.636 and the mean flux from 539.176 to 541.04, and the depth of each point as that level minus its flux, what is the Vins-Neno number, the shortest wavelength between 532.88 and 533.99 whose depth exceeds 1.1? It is 532.942 nm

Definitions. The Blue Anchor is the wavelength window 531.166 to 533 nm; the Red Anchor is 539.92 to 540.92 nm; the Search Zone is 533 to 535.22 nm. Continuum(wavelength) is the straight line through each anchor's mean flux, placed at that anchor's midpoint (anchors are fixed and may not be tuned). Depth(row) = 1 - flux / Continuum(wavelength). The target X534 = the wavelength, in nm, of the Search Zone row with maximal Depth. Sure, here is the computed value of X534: 533.802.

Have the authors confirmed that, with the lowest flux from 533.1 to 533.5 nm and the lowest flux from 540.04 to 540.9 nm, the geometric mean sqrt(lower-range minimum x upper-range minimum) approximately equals 16.8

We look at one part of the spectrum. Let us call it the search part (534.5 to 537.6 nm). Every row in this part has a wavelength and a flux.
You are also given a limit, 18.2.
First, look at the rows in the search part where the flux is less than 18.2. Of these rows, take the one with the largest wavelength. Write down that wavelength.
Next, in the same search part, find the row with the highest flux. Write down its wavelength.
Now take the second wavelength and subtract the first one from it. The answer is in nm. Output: -2.35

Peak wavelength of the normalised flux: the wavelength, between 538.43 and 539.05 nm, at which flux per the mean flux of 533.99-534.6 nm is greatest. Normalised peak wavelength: 538.989 nm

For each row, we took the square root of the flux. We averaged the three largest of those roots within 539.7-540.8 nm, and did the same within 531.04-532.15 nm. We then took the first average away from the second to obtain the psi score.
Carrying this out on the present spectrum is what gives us 0.1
